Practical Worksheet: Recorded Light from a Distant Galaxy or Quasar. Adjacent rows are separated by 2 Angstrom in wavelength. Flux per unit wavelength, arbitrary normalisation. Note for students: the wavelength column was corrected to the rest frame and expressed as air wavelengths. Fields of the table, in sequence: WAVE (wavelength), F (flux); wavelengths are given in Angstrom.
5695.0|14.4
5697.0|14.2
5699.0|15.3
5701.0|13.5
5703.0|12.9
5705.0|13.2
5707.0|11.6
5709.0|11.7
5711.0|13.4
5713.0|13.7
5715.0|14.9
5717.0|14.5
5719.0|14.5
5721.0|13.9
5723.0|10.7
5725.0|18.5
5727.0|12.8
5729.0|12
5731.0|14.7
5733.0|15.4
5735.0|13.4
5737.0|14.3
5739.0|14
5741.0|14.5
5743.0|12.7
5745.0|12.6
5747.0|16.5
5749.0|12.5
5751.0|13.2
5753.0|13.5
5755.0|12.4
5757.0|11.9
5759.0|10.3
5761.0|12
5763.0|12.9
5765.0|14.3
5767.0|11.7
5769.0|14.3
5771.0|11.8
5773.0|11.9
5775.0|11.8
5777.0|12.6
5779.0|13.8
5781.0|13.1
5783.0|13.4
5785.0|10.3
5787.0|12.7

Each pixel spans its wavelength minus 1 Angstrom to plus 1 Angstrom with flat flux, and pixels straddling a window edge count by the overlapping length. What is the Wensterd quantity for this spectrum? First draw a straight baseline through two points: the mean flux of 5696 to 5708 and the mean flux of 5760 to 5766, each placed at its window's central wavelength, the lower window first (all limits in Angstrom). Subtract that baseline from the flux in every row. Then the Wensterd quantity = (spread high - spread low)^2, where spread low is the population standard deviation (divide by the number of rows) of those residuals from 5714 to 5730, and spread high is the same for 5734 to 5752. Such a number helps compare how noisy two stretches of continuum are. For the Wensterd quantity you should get 1.0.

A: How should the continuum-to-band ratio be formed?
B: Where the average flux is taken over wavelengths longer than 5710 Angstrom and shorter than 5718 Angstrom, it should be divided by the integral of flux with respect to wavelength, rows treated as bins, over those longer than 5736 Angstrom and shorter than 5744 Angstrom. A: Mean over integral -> 0.127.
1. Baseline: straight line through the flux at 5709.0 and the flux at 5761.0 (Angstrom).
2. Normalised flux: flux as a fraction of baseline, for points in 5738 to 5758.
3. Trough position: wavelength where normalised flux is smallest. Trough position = 5757.0 Angstrom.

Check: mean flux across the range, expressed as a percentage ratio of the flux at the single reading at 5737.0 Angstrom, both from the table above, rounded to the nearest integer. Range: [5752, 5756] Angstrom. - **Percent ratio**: 91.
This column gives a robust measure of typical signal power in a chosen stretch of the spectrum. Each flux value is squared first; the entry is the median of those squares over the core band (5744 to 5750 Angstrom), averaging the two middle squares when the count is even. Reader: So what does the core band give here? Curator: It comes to 159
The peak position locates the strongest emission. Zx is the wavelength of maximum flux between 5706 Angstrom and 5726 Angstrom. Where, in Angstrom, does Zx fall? 5725.0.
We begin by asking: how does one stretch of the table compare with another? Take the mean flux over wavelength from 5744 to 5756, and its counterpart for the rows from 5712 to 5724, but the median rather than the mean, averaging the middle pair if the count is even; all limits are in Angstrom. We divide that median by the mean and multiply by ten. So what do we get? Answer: 10.6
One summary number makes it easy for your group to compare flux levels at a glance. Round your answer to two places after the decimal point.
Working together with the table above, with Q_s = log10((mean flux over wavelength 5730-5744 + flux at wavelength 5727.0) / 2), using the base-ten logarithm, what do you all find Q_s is 1.13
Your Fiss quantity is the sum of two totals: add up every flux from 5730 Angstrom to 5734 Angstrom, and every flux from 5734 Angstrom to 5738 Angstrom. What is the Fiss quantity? 57.8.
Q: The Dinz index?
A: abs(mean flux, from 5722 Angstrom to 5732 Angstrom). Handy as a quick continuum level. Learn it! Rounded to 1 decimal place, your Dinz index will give 13.7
